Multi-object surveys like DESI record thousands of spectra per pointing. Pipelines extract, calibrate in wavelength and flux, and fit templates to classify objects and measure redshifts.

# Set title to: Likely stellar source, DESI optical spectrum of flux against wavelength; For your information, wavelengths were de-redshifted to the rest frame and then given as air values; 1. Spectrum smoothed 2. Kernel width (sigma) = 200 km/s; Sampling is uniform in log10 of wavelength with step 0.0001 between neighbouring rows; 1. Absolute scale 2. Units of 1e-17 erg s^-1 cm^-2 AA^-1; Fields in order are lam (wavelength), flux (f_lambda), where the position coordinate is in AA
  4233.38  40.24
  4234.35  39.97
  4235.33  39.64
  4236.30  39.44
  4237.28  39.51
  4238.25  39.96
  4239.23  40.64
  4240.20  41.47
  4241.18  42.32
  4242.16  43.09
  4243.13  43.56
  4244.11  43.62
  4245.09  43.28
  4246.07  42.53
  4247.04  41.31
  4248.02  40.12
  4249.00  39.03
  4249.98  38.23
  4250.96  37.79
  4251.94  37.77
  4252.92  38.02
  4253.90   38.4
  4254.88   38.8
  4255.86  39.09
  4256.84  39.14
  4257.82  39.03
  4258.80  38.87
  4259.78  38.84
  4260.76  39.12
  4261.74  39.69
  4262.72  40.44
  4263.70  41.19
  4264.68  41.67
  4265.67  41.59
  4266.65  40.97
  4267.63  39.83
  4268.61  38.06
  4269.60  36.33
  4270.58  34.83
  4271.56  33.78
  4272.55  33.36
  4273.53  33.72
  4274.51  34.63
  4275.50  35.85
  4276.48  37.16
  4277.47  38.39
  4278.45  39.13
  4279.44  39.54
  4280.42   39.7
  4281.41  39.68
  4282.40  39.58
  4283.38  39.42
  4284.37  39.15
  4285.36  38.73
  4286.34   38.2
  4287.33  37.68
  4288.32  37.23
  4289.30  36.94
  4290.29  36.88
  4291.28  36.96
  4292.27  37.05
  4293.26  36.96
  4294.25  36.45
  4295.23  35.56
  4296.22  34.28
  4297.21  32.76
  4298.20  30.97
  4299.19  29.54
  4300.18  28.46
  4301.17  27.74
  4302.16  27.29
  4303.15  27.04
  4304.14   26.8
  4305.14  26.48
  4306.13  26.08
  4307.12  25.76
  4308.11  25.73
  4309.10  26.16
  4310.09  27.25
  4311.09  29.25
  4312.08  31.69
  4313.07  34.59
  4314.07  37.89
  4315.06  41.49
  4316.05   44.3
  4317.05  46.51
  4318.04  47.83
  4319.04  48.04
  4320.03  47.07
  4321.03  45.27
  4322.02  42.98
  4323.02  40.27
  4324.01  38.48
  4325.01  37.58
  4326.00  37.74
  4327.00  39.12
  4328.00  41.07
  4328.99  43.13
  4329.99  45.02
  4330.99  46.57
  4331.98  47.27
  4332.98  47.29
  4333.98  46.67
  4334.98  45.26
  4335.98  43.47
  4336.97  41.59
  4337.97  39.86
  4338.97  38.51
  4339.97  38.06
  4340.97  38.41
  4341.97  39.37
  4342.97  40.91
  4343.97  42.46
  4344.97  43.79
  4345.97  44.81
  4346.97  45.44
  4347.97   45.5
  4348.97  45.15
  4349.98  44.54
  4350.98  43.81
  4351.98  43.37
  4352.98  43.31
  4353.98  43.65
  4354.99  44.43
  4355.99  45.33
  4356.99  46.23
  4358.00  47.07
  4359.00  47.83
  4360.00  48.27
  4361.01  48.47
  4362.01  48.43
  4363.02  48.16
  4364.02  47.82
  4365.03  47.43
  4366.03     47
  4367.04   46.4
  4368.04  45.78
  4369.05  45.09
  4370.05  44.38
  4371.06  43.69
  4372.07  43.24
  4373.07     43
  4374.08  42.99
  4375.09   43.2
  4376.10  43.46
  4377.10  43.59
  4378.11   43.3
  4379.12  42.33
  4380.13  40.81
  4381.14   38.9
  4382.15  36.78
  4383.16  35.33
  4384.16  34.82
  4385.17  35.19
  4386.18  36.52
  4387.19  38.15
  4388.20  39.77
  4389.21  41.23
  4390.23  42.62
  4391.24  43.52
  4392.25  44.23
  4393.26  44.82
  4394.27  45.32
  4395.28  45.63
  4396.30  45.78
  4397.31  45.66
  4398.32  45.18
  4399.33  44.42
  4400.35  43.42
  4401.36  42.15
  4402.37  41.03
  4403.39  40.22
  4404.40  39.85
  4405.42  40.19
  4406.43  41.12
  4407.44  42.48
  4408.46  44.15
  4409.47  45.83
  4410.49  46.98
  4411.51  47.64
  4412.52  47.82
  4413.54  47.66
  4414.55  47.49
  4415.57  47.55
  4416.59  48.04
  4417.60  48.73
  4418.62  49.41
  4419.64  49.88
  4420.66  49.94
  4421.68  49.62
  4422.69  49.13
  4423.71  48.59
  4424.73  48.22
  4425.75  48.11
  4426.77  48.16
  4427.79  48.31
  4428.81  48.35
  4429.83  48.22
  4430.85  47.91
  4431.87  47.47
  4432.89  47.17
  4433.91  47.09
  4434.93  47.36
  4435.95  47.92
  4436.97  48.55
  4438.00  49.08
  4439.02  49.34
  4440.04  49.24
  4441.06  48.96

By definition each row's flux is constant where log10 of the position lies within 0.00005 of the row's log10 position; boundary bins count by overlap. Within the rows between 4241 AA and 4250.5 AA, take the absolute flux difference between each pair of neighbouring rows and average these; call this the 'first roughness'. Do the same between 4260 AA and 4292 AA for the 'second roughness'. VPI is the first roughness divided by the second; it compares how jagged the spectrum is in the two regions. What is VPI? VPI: 1.1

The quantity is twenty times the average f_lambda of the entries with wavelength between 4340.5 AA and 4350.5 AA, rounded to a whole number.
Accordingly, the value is 861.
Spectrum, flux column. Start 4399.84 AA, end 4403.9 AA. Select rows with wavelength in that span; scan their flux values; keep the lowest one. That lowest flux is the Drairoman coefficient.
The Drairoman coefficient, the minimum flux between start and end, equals 40.22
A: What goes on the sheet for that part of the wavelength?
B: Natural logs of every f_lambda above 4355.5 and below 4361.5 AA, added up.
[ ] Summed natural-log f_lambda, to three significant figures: 23.1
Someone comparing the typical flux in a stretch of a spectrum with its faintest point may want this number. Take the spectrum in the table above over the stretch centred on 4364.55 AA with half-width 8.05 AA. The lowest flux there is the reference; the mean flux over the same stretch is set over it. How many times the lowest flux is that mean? 1.077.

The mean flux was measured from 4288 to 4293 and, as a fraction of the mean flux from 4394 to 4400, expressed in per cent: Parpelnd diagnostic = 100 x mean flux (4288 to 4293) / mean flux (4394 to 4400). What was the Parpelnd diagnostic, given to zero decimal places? 82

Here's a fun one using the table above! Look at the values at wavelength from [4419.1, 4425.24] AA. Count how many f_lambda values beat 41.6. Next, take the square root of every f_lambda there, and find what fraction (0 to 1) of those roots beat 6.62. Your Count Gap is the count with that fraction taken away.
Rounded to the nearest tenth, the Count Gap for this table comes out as 5.0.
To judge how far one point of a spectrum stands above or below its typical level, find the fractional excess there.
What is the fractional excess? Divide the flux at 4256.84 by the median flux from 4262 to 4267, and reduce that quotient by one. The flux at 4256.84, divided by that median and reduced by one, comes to 0.0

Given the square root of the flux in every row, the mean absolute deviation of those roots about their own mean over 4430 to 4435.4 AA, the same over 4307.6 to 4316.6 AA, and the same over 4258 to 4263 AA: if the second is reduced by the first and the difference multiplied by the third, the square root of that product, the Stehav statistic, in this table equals 0.14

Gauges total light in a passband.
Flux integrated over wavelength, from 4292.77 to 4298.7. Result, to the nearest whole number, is 205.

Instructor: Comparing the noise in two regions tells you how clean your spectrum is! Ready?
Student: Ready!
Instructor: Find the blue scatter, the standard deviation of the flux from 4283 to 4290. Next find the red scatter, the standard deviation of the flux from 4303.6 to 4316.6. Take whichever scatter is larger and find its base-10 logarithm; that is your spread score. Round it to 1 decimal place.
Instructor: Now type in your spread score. 0.8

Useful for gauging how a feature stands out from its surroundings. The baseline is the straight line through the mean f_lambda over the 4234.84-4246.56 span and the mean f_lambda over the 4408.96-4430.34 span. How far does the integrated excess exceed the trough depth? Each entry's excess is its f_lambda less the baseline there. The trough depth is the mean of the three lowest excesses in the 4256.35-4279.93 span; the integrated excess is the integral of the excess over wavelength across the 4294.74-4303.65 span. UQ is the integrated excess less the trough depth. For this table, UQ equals -110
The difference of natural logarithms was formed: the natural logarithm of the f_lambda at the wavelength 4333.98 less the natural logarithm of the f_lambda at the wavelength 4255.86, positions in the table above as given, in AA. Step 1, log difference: 0.18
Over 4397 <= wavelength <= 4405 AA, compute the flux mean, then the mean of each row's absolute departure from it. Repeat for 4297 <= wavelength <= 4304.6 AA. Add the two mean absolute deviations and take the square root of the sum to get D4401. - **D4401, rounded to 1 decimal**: 1.9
